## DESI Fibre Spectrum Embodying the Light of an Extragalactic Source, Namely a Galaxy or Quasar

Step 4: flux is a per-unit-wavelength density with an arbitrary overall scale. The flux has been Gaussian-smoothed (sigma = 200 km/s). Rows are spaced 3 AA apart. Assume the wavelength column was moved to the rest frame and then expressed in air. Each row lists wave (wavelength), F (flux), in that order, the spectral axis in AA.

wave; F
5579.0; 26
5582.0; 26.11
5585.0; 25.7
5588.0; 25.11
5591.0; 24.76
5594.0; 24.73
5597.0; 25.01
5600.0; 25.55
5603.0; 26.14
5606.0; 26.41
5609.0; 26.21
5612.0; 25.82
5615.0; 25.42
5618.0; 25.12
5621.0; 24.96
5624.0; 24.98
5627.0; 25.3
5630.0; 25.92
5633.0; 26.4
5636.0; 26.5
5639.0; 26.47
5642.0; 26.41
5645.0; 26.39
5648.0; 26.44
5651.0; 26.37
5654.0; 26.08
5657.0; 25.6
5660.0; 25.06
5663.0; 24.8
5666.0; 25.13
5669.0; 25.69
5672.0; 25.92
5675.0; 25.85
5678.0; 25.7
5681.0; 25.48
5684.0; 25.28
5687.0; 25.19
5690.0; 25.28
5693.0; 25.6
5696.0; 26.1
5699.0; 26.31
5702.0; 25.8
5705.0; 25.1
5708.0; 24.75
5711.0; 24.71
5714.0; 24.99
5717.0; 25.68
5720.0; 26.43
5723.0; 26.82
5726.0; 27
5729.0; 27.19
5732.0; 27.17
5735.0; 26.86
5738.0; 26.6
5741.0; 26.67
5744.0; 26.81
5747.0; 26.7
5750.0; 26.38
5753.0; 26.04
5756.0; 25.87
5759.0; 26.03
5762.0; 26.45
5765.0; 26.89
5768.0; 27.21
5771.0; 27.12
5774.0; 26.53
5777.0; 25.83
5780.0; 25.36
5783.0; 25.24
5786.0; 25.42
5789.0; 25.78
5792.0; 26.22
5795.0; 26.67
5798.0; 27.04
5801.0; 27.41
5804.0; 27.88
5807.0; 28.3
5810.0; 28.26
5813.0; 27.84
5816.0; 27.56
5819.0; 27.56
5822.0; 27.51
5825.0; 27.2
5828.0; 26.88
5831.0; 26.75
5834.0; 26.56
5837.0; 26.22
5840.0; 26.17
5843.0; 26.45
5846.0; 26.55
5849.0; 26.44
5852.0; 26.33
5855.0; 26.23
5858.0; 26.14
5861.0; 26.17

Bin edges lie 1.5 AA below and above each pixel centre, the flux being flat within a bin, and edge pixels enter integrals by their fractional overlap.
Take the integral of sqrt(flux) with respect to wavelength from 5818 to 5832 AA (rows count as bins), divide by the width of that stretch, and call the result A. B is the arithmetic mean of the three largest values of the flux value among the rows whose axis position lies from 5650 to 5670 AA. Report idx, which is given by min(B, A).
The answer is 5.214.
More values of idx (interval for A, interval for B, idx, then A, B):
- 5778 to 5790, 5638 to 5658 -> 5.045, 5.04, 26.4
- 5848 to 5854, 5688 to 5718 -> 5.135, 5.13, 26.1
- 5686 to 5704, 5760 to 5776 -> 5.070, 5.07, 27.1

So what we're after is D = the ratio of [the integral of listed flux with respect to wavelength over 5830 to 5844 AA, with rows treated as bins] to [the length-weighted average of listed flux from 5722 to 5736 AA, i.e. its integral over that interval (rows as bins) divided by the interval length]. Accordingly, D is 13.7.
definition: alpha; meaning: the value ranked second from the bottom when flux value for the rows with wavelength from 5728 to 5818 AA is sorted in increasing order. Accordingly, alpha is 25.36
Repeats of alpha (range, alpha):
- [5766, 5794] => 25.36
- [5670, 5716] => 24.75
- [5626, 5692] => 25.06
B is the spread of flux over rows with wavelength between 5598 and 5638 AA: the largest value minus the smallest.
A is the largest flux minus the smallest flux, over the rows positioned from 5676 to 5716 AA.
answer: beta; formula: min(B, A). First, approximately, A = 1.6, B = 1.54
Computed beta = 1.54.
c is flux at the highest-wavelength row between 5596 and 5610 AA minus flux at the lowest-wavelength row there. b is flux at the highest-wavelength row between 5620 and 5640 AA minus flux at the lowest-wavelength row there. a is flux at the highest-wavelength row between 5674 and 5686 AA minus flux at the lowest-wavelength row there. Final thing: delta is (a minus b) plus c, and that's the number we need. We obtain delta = -0.9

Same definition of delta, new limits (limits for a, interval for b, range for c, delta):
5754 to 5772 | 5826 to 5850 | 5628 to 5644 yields 2.2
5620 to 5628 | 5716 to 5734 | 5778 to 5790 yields -0.7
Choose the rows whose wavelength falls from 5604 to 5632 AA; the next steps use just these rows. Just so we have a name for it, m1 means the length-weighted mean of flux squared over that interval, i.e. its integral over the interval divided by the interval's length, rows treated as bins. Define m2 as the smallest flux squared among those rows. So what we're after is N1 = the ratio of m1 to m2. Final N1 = 1.05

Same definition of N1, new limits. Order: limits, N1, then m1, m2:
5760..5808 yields 1.11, 706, 637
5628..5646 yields 1.03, 693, 672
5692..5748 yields 1.12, 686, 611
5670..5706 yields 1.04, 658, 630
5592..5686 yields 1.08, 661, 612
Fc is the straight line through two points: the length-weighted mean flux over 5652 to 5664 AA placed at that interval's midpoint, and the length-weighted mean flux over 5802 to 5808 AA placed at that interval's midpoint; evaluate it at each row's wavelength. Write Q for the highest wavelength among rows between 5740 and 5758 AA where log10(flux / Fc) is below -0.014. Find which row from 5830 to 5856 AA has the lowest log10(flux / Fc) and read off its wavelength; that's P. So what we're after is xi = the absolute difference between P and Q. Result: 99 AA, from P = 5855.0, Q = 5756.0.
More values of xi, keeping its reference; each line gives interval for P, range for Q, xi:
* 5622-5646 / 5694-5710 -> 84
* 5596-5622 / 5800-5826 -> 204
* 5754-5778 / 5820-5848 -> 69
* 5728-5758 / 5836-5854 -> 96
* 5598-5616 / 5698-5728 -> 99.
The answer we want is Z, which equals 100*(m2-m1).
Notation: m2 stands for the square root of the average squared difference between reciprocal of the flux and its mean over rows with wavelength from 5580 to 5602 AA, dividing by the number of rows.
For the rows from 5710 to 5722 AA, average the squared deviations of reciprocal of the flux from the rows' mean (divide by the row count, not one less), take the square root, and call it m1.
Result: -0.03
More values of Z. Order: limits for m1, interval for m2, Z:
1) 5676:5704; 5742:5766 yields 0.00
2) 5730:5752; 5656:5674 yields 0.03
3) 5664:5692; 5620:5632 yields 0.02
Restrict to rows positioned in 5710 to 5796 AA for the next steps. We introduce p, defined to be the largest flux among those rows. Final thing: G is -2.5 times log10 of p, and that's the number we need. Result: -3.59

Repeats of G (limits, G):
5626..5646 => -3.56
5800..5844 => -3.63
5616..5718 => -3.56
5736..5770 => -3.59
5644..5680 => -3.56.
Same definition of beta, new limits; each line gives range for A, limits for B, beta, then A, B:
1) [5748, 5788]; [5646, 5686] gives 1.64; 2.0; 1.64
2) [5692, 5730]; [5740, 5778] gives 1.38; 2.5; 1.38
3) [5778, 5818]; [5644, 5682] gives 1.64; 3.1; 1.64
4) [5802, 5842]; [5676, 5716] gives 1.60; 2.1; 1.60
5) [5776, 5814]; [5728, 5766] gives 1.32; 3.1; 1.32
